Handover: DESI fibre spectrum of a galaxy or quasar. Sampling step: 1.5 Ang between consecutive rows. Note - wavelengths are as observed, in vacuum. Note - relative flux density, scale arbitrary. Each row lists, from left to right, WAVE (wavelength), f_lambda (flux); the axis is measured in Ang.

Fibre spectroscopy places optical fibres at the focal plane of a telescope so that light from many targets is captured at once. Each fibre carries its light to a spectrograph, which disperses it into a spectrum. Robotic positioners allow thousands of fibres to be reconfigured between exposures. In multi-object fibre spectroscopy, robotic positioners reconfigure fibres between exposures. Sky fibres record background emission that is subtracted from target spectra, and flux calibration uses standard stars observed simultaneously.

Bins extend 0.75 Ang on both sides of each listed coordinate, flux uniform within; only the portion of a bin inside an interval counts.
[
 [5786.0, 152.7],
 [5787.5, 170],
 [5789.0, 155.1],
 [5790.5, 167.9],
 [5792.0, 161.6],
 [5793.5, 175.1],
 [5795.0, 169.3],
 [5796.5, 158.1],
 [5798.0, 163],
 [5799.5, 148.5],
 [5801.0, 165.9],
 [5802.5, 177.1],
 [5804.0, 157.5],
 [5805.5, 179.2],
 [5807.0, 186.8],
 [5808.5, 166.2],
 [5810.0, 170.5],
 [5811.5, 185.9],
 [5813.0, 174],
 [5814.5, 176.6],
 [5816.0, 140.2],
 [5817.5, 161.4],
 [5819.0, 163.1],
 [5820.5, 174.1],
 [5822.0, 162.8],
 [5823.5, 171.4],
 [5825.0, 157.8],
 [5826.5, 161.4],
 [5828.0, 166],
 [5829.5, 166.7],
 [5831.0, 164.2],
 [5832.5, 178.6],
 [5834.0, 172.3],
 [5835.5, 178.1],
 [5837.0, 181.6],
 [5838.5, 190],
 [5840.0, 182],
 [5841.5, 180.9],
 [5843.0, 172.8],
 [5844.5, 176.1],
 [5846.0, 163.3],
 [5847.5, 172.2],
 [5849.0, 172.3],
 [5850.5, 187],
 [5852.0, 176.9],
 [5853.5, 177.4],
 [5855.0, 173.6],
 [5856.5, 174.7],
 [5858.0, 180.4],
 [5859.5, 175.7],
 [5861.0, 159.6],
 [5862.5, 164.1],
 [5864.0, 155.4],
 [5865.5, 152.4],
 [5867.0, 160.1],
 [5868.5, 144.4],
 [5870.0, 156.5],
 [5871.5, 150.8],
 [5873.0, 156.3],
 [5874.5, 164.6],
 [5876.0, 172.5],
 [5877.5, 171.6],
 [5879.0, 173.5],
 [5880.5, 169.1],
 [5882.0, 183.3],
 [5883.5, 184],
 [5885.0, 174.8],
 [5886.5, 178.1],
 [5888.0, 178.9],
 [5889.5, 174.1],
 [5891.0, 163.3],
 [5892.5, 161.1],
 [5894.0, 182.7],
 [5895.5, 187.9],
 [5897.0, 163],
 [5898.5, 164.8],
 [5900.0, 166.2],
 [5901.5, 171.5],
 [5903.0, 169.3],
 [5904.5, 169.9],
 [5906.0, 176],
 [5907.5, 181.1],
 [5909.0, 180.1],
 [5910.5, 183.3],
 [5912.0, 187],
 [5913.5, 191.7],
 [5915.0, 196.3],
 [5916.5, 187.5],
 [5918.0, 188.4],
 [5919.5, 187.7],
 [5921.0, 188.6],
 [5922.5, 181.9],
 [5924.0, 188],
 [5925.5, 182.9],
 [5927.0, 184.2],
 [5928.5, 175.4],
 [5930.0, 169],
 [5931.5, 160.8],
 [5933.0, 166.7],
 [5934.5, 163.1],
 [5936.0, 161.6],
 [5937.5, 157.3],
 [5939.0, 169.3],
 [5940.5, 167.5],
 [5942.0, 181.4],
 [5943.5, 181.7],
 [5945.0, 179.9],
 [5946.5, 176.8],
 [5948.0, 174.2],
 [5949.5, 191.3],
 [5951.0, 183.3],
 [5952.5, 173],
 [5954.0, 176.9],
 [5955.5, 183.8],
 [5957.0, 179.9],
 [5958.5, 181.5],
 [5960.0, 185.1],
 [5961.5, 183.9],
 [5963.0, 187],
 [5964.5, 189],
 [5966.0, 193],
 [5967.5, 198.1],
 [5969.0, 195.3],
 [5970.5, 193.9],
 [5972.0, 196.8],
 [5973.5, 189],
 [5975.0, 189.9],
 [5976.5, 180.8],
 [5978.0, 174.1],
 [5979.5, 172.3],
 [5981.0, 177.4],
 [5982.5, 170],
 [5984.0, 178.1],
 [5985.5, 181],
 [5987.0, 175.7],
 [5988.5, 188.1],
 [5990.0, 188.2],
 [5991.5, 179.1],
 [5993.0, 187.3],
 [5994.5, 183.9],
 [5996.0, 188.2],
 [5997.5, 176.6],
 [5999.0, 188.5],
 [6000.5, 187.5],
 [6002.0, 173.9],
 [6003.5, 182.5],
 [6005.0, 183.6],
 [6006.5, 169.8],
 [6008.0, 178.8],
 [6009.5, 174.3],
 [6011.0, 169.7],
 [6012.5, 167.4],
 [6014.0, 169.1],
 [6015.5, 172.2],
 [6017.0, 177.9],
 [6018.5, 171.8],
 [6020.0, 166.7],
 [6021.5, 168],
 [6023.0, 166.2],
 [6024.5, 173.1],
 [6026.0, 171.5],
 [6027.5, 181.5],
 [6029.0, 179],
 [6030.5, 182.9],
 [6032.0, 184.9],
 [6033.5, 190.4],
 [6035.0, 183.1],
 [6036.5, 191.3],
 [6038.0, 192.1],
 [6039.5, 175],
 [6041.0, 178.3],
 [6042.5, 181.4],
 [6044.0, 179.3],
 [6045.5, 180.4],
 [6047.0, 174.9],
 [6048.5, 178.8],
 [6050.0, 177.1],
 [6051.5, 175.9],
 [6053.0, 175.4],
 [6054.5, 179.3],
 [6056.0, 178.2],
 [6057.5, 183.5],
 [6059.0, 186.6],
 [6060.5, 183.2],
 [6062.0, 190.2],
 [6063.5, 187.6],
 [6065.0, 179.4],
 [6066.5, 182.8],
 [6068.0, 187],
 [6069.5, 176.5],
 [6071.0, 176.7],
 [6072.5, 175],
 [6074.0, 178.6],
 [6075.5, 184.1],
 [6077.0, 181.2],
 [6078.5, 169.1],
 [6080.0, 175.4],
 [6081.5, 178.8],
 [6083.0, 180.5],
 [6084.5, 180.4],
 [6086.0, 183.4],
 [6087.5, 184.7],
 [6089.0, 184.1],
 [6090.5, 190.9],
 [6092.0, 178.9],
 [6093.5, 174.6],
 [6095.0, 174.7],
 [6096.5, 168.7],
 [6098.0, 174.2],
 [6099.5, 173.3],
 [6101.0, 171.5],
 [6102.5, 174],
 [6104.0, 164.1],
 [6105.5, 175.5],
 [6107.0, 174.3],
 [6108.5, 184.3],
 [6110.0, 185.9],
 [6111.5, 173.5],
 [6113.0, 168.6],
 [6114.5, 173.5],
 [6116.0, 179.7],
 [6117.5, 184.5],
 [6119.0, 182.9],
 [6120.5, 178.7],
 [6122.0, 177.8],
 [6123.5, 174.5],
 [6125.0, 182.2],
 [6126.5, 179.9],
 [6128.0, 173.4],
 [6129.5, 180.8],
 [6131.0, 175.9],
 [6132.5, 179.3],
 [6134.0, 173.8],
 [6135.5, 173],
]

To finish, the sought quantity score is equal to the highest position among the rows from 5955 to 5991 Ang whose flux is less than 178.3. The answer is 5987.0 Ang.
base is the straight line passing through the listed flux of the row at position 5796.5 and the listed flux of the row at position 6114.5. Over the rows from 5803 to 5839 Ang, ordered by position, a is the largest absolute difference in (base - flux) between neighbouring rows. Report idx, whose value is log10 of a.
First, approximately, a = 36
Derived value 1.56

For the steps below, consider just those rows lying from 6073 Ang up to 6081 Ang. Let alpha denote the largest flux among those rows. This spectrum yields 184.1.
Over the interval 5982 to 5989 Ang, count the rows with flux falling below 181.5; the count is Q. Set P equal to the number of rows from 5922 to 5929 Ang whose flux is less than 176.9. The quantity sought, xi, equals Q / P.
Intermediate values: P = 1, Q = 4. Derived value 4.0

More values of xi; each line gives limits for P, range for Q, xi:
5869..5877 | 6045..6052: 1.0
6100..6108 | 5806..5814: 0.6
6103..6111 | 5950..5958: 1.0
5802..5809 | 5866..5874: 2.5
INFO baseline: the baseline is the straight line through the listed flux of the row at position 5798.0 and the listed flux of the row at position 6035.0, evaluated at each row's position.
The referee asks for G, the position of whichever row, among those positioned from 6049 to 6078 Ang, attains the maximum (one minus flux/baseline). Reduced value 6072.5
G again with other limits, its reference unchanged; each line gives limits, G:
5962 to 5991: 5982.5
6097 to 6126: 6104.0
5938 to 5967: 5940.5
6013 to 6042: 6023.0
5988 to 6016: 6012.5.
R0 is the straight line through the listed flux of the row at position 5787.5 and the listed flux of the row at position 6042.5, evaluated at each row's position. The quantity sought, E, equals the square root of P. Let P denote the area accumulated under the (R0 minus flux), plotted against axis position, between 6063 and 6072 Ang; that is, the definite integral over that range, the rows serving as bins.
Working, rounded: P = 11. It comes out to 3.3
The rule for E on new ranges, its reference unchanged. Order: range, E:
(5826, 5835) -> 5.4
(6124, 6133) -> 7.8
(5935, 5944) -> 8.2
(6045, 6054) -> 6.5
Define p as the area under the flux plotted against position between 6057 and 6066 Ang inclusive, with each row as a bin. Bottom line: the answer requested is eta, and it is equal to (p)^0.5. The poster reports 41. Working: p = 1666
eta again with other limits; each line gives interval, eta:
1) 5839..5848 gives 40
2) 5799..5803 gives 26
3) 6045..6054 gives 40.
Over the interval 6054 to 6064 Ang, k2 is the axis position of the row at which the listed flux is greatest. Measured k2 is 6062.0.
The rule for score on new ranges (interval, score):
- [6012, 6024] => 6023.0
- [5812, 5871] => 5870.0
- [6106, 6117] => 6114.5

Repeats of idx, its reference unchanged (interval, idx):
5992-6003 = 1.14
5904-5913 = 0.78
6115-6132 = 0.88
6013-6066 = 1.23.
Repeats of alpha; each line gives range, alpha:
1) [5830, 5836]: 178.6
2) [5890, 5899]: 187.9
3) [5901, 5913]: 187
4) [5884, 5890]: 178.9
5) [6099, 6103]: 174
